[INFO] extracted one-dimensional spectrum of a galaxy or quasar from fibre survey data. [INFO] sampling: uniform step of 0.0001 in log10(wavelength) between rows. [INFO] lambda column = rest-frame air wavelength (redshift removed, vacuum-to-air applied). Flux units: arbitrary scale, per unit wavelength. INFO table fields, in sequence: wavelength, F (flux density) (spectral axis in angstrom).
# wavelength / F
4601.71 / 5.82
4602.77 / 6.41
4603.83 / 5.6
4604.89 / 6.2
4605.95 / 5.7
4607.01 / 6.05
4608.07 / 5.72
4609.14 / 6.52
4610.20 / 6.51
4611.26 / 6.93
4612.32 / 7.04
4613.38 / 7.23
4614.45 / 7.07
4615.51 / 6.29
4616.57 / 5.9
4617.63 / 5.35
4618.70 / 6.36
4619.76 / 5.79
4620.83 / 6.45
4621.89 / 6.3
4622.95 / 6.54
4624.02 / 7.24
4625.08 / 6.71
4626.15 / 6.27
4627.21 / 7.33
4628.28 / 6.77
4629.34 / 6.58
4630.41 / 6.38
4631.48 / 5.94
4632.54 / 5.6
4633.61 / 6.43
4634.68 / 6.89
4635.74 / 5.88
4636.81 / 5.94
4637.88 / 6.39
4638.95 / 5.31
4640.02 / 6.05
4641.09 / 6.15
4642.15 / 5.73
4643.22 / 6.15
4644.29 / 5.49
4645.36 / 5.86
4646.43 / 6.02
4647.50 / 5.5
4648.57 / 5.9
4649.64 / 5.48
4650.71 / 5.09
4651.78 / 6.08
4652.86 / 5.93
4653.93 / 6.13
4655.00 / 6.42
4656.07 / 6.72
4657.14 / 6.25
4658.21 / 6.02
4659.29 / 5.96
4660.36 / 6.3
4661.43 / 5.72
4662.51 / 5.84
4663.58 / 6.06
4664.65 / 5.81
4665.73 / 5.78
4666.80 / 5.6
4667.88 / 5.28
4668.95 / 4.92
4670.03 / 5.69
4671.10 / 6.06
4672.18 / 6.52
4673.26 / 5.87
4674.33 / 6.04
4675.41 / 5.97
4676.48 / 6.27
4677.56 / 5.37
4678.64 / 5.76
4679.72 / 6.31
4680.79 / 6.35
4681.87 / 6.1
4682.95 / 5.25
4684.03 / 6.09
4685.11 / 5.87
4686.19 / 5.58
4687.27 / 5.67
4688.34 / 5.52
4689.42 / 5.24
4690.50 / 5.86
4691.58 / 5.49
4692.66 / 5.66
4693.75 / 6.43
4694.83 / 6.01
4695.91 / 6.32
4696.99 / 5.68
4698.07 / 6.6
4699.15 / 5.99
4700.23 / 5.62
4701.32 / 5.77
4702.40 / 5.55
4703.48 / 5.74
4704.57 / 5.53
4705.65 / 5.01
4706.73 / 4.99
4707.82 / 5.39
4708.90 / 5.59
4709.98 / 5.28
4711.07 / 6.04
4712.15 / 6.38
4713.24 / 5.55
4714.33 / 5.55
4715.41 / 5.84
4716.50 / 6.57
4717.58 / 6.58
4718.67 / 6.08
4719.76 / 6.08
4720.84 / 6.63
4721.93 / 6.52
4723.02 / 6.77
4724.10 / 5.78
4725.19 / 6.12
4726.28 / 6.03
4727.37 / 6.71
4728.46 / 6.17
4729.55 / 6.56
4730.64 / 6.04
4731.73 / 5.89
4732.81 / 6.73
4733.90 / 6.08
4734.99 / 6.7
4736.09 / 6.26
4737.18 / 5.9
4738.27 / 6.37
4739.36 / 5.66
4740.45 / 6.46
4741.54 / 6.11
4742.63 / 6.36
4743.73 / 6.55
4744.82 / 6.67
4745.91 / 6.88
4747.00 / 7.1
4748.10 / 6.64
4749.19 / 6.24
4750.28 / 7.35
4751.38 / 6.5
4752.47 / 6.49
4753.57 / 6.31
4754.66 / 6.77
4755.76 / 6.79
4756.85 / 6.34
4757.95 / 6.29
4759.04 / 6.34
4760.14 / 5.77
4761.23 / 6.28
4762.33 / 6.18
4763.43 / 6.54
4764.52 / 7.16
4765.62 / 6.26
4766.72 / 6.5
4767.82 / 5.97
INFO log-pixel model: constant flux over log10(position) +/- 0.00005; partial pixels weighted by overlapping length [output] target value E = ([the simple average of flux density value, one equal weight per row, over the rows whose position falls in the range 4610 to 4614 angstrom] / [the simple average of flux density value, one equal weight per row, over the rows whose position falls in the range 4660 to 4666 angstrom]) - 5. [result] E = -3.83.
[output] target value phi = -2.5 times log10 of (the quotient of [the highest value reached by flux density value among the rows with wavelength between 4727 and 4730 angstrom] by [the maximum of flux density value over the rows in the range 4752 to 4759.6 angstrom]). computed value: 0.01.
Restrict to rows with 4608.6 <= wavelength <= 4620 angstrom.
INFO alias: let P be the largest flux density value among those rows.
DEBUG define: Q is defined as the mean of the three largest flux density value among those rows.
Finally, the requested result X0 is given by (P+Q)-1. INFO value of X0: 13.3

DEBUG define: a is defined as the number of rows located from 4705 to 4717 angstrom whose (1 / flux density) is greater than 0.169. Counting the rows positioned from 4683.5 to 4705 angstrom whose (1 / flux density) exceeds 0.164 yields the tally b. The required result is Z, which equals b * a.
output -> 136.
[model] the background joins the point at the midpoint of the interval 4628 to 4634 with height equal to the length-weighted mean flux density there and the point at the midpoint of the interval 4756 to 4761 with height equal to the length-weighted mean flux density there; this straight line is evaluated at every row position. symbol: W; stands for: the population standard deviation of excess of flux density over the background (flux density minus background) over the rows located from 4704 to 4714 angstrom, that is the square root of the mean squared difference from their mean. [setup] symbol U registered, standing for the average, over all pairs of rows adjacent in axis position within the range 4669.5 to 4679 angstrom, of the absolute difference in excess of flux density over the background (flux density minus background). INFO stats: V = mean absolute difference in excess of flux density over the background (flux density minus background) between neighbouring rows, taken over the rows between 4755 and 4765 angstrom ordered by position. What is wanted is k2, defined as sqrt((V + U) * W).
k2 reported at 0.566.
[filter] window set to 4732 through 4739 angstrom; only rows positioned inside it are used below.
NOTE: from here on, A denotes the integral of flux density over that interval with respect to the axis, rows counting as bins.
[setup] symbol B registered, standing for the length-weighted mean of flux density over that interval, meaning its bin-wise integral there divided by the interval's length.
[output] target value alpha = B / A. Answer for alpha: 0.143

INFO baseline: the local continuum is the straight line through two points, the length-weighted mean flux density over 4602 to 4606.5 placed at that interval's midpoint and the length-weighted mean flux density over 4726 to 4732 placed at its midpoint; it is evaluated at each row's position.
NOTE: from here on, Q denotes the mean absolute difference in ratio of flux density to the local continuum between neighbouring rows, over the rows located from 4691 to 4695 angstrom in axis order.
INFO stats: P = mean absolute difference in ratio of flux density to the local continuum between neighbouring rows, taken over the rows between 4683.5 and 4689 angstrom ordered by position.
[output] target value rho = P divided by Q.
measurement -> 0.4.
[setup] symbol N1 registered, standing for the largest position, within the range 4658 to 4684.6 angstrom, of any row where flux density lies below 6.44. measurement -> 4684.03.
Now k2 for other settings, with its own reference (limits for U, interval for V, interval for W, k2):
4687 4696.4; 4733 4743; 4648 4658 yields 0.638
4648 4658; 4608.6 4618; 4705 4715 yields 0.557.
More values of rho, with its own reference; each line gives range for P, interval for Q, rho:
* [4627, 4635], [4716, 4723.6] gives 1.9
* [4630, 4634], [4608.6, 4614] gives 2.9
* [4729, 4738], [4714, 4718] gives 1.5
